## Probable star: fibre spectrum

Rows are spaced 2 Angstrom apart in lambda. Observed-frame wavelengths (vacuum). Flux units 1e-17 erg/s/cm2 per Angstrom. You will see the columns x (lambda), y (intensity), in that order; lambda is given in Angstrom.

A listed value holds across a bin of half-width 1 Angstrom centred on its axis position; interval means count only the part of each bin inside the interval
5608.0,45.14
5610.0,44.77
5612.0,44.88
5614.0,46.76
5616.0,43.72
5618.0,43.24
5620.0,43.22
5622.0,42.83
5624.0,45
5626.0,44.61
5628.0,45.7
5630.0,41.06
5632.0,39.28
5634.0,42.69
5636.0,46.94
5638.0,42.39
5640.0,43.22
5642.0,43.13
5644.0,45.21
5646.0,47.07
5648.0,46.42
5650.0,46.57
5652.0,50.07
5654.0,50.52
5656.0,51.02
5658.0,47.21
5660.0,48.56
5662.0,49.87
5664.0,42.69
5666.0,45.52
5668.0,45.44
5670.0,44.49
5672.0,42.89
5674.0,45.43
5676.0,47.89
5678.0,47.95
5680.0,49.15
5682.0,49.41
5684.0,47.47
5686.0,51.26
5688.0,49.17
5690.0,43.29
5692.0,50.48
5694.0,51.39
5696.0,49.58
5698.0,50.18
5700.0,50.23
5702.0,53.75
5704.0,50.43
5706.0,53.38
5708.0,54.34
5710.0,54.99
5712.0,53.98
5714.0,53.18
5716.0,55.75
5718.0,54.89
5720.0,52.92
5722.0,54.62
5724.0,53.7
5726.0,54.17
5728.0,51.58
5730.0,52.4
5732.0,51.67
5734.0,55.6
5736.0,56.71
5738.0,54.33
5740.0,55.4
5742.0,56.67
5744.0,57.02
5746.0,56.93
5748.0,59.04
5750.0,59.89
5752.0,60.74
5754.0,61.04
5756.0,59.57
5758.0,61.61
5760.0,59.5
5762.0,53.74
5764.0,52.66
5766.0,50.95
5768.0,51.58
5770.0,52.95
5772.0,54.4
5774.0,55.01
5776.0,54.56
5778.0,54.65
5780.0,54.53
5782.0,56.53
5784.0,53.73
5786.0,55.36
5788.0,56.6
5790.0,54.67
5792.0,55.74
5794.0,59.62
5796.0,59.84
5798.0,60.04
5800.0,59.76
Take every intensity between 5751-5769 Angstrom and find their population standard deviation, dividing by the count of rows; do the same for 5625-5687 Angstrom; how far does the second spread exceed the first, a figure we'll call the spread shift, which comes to -1.2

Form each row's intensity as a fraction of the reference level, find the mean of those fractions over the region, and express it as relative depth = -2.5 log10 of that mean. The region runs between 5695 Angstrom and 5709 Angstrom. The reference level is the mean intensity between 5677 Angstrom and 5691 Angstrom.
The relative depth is -0.08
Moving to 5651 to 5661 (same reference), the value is -0.03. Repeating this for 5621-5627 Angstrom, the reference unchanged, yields 0.10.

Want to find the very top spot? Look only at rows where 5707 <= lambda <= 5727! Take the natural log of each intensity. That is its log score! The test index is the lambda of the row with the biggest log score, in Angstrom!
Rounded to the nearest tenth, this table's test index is 5716.0 Angstrom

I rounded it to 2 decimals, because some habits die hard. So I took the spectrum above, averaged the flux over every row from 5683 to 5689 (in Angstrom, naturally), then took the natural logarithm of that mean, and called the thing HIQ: 3.90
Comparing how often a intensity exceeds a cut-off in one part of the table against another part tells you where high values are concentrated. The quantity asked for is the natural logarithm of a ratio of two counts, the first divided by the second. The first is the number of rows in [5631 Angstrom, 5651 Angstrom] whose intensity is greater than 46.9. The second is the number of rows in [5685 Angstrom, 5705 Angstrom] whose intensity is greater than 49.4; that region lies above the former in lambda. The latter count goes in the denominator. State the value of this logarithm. -1.4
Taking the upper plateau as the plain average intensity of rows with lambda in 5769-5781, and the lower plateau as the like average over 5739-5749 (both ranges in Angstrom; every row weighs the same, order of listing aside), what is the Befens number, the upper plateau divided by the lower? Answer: 0.95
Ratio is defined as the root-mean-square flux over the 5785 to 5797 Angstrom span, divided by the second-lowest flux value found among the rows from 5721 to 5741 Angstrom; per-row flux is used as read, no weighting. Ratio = 1.10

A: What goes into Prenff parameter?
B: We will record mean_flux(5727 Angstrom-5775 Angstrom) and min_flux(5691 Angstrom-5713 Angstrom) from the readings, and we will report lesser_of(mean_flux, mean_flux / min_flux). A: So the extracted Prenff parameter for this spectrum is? 1.13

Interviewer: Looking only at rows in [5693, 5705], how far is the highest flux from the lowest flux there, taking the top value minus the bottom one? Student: 4.2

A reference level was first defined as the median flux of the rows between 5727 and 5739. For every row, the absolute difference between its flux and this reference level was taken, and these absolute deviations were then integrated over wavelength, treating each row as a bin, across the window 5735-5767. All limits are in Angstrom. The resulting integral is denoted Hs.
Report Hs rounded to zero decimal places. 136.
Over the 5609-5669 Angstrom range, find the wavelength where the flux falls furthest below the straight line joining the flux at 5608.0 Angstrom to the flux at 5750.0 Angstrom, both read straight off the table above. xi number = 5632.0 Angstrom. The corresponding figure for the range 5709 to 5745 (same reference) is 5732.0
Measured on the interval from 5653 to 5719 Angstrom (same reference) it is 5690.0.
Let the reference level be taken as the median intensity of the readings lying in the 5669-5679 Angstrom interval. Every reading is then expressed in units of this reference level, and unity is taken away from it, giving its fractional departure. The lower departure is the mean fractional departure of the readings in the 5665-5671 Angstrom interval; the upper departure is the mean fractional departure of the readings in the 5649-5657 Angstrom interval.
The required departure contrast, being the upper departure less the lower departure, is 0.10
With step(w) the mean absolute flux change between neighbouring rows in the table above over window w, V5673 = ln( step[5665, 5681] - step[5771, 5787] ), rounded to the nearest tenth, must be -1.8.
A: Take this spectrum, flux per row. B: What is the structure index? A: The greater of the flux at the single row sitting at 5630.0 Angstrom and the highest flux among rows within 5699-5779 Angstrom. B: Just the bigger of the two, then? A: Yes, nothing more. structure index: 61.6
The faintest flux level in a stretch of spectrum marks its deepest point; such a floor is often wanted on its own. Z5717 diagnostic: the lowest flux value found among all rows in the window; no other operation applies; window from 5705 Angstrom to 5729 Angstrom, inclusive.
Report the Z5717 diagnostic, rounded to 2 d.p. 51.58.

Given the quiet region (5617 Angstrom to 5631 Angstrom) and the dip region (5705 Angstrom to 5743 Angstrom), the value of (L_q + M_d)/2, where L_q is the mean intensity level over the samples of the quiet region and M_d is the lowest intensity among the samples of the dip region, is 47.6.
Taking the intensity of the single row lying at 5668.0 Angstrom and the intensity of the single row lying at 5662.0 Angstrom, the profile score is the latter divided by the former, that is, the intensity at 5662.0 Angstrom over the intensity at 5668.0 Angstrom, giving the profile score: 1.10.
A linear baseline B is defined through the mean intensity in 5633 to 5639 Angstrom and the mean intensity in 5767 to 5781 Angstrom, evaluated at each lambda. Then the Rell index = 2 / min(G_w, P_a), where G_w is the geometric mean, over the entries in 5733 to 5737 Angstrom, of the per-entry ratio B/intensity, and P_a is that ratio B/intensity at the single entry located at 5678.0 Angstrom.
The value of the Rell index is 2.20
